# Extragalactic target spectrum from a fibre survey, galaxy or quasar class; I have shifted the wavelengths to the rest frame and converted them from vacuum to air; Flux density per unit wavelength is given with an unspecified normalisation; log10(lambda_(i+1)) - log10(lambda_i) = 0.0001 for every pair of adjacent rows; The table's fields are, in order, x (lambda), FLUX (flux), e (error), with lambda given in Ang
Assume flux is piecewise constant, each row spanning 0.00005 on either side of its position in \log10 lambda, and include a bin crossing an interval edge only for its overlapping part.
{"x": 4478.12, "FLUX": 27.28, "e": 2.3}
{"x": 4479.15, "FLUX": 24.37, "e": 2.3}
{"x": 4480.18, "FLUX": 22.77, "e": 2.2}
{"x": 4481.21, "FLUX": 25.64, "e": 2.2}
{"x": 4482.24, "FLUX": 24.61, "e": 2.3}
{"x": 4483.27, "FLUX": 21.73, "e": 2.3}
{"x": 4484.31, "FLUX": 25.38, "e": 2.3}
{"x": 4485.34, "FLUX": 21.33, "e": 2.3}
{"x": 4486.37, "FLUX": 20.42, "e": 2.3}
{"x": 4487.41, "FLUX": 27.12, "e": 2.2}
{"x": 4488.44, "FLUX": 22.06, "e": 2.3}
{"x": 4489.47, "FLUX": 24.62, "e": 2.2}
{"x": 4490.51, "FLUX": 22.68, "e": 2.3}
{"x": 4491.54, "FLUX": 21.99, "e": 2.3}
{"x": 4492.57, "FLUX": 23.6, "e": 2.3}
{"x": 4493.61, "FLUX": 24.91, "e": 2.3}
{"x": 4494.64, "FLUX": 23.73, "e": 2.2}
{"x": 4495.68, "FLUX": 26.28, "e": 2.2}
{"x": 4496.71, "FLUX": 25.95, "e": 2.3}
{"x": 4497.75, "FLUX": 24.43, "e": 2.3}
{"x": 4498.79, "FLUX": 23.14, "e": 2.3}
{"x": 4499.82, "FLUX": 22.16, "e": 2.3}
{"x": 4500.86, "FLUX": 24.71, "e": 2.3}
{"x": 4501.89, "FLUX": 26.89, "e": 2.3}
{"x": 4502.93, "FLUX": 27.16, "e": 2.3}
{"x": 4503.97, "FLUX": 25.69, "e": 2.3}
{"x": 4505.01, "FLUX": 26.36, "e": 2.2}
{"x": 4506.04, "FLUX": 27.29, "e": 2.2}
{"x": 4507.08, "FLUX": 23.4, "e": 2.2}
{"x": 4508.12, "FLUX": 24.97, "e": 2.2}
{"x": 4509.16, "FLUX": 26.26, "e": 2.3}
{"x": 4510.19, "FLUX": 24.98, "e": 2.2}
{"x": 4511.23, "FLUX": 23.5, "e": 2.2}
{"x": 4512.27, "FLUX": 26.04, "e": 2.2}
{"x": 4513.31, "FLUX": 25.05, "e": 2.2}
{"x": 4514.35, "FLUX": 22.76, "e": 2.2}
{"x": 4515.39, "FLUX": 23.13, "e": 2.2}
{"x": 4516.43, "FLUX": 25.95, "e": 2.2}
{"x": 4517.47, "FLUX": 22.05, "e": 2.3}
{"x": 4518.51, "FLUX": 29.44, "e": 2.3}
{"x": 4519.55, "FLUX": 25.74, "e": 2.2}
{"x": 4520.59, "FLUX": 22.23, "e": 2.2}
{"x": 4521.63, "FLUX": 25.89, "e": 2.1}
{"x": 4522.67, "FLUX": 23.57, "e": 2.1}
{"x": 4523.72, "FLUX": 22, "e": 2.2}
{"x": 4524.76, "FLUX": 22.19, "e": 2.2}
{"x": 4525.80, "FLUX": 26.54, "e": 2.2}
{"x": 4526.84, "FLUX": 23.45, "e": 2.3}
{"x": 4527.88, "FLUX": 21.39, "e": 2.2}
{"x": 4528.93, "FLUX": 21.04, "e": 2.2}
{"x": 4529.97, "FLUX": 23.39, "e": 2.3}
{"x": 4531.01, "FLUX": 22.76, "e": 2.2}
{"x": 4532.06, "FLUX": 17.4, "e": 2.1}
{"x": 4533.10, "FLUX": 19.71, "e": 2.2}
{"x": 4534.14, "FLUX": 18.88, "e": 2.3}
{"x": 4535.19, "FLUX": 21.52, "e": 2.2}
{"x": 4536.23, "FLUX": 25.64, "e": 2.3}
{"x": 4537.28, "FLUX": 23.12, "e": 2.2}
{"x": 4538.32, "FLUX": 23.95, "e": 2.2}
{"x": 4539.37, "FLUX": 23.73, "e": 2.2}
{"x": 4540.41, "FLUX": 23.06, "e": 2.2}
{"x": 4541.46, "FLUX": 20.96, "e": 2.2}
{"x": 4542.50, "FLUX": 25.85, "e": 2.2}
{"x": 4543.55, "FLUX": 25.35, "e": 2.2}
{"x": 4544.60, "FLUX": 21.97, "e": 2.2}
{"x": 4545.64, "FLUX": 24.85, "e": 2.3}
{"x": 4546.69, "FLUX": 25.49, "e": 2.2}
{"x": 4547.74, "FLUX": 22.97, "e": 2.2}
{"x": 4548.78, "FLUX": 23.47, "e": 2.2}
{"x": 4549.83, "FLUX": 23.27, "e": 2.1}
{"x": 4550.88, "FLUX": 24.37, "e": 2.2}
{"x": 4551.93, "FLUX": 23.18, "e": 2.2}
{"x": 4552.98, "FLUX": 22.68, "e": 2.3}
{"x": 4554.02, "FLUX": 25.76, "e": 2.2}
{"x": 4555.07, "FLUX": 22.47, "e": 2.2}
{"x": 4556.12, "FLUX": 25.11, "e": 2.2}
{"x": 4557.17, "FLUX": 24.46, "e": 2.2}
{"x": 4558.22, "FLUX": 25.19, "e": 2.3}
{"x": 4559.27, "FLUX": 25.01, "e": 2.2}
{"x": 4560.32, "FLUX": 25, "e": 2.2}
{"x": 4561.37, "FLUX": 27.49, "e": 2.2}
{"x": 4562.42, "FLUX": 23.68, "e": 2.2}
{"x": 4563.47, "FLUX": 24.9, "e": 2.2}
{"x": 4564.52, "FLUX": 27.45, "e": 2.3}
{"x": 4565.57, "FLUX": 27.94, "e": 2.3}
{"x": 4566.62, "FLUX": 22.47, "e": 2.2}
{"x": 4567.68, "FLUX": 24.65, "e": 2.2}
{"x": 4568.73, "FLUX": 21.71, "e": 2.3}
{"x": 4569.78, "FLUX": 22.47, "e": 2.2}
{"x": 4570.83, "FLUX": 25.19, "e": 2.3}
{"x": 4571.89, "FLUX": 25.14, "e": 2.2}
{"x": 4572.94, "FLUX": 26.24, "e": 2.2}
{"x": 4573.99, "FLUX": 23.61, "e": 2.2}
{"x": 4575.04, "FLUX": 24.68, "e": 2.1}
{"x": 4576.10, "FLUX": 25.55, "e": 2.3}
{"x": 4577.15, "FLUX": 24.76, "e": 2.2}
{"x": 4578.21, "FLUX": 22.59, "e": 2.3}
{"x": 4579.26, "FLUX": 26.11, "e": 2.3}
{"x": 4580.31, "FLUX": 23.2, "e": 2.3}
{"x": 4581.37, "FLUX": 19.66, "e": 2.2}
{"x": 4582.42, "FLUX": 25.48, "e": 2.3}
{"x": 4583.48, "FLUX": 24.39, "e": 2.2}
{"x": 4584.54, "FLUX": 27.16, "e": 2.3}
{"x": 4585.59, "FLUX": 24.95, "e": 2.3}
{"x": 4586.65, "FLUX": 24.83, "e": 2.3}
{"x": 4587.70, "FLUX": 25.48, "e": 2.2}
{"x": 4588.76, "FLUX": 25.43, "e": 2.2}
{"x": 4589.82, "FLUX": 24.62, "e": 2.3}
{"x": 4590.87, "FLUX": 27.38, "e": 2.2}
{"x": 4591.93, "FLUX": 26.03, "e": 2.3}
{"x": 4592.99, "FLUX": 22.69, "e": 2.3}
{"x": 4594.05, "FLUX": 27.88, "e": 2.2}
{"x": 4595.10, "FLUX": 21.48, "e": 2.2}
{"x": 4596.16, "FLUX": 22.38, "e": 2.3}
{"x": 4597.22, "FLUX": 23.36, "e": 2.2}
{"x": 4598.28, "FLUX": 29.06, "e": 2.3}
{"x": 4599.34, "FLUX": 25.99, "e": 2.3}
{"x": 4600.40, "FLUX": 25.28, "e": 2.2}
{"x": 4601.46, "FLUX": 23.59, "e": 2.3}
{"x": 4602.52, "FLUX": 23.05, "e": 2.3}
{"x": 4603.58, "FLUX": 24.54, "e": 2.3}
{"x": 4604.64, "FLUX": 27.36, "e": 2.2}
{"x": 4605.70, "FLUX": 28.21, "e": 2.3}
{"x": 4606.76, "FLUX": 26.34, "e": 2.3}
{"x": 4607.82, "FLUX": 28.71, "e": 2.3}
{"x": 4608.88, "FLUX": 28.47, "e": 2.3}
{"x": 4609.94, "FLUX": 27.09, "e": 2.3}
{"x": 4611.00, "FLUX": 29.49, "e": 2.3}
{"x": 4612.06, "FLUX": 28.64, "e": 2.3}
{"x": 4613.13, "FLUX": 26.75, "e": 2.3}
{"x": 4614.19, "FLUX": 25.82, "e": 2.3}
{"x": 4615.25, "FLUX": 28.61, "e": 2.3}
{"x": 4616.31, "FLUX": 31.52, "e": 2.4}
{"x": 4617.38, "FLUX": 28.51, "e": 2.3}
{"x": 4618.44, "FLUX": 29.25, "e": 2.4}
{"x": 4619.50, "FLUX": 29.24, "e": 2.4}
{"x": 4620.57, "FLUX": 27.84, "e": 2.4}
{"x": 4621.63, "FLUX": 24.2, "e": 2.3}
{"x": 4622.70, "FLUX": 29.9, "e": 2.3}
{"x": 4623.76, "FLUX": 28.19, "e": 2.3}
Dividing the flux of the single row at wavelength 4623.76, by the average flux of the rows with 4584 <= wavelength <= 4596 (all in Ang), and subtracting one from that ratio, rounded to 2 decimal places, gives 0.12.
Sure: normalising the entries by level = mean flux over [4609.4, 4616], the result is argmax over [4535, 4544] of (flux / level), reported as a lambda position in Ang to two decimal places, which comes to 4542.50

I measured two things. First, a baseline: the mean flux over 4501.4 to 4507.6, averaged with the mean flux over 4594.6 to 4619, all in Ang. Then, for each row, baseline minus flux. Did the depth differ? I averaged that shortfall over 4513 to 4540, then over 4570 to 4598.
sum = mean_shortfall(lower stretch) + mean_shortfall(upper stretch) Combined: 5.0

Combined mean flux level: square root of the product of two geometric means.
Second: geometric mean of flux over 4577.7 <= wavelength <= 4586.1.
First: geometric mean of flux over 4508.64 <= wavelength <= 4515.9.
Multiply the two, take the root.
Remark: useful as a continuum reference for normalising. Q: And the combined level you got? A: 24.3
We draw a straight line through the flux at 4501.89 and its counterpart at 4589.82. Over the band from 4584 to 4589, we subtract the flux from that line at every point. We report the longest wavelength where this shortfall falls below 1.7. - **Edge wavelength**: 4588.76 Ang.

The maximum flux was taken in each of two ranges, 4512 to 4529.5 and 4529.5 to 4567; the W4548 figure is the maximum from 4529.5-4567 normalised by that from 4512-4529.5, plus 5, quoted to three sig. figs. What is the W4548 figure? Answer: 5.95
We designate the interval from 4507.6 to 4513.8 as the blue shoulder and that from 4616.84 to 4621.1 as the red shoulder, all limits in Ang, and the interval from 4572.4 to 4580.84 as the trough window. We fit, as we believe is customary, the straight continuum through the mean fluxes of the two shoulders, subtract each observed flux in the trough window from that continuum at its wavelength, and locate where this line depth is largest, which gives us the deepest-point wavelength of 4578.21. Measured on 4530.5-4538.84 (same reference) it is 4532.06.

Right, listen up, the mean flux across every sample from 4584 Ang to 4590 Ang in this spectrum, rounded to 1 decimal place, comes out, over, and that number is 25.4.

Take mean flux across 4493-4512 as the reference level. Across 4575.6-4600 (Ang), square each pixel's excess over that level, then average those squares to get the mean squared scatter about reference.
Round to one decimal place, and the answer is 4.6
